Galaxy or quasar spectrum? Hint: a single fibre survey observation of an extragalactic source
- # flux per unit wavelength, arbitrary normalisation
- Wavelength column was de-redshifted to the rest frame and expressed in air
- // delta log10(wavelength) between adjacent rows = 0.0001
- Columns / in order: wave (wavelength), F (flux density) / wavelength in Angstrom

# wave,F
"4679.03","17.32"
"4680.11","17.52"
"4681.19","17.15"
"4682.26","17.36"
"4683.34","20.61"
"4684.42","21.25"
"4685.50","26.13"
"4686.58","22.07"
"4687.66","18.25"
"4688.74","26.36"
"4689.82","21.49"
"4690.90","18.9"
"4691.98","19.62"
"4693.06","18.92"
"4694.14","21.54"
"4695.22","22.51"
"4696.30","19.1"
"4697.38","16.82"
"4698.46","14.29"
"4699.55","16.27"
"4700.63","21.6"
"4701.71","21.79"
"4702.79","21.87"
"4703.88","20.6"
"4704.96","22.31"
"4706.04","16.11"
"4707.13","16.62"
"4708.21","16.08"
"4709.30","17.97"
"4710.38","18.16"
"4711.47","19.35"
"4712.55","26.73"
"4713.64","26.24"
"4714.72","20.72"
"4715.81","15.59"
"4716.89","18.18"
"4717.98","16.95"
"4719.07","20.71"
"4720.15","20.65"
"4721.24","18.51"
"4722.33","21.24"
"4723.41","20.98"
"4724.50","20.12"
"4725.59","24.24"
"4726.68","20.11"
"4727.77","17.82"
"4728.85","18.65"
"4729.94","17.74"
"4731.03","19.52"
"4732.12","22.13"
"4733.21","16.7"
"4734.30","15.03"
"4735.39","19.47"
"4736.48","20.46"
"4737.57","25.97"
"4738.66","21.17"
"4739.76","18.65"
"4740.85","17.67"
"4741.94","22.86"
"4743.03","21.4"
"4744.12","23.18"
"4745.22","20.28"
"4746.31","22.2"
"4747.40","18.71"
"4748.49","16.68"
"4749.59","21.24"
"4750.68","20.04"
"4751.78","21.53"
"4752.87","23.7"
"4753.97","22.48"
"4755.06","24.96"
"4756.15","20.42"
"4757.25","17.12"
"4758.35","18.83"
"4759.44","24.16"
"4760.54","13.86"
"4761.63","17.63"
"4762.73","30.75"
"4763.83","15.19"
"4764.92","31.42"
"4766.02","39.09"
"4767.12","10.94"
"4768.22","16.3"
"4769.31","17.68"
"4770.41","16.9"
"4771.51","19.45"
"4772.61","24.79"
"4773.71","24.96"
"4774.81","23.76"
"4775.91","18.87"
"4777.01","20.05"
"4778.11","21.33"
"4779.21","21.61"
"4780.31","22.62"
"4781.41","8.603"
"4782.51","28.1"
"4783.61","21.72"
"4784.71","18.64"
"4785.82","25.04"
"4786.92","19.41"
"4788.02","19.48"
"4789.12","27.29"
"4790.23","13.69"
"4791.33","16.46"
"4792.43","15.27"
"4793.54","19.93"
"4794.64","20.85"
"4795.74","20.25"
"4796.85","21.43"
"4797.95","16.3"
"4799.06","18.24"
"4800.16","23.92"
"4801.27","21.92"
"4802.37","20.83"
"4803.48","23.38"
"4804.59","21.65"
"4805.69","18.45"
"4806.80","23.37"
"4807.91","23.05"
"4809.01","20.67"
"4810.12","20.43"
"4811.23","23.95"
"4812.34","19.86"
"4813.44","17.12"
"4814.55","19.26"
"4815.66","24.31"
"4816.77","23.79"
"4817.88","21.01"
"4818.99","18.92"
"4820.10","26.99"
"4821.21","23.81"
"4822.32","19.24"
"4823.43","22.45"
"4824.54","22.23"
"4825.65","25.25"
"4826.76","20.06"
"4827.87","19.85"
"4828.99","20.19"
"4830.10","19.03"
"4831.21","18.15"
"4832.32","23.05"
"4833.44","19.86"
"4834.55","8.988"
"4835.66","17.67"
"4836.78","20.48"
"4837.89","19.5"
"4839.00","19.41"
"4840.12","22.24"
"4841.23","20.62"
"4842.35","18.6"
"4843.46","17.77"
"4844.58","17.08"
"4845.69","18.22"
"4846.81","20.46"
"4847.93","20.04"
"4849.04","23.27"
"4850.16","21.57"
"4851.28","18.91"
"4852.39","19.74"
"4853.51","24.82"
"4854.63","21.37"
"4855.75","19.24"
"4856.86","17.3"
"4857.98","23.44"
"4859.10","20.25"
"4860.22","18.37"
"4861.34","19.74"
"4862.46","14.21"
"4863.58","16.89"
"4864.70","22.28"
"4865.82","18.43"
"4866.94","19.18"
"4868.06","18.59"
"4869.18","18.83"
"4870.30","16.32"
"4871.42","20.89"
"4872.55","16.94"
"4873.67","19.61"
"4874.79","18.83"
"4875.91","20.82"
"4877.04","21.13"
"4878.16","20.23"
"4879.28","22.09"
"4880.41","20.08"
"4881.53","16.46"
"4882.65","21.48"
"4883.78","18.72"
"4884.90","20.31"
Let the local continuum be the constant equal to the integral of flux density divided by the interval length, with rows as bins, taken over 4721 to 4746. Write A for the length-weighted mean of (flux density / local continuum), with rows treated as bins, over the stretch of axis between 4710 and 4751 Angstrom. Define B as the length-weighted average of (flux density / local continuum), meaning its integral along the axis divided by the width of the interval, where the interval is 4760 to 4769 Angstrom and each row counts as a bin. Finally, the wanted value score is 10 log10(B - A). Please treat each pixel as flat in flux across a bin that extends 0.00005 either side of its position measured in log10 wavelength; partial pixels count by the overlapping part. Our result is -10.9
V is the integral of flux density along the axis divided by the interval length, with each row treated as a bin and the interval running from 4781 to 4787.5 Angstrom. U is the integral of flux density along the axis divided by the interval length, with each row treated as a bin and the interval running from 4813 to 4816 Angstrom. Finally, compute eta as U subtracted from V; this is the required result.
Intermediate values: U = 20.0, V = 20.5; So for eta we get 0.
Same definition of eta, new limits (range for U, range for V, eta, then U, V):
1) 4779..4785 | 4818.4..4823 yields 2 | 20.2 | 22.2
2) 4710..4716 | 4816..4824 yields 1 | 21.5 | 22.4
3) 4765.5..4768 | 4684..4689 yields -1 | 23.7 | 22.6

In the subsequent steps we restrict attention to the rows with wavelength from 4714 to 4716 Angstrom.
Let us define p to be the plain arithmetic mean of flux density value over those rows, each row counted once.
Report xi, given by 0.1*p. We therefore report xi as 1.8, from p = 18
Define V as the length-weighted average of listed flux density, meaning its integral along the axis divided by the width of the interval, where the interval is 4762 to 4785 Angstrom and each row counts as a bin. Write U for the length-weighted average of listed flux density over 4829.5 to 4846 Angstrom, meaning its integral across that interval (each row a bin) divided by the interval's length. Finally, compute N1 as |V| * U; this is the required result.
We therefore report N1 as 403.9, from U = 18.7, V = 21.6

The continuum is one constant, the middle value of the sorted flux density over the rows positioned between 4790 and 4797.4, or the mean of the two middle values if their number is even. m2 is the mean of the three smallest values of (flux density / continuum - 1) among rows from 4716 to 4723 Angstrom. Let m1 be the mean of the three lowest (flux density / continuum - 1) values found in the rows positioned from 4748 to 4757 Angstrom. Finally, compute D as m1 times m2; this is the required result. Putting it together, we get 0.005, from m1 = -0.04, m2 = -0.10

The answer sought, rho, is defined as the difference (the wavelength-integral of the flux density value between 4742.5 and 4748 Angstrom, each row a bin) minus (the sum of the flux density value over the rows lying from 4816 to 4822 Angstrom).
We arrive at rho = 2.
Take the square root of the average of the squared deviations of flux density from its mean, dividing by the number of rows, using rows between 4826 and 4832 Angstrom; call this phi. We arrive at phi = 0.8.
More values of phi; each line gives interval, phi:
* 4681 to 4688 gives 2.9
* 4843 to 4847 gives 1.3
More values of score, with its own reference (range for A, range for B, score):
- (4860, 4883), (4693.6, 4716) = -15.4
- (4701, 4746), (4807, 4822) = -10.6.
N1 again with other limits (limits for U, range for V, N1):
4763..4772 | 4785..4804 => 427.7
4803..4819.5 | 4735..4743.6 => 446.7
